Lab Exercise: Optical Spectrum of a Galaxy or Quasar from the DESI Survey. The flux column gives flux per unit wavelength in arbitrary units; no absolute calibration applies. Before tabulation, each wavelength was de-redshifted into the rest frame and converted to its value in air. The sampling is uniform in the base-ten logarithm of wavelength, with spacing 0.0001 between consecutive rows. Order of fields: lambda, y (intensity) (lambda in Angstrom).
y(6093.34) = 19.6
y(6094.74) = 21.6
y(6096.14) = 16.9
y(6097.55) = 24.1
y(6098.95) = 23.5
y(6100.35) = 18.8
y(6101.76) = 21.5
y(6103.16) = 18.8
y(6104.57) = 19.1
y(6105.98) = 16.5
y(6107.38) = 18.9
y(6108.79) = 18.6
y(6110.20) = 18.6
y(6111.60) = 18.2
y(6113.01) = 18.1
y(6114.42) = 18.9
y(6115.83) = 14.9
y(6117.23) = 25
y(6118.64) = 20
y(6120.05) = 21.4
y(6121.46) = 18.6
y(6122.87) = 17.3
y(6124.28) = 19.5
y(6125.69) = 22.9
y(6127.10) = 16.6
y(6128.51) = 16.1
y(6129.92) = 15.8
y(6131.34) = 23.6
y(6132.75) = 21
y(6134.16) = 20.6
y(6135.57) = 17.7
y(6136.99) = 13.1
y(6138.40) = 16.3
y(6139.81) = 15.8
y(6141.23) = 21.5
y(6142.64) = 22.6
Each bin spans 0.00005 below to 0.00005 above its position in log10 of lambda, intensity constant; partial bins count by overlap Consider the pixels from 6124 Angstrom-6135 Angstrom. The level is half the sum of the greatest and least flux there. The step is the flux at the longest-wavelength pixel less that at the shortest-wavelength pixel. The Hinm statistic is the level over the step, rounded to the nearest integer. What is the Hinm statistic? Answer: 18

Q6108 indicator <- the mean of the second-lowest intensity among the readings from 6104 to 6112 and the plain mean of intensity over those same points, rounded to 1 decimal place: 18.3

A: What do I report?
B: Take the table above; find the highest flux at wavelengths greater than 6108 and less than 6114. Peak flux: 18.6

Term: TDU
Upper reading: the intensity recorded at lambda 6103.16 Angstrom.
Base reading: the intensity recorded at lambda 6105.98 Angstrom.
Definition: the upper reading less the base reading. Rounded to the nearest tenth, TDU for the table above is 2.3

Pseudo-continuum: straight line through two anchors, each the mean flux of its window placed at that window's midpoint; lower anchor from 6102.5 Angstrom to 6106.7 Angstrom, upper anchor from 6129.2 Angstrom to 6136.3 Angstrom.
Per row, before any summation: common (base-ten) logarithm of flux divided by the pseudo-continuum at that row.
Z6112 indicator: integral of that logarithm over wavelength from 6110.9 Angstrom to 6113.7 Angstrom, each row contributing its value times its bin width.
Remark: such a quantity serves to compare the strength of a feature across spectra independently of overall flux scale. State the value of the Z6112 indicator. -0.03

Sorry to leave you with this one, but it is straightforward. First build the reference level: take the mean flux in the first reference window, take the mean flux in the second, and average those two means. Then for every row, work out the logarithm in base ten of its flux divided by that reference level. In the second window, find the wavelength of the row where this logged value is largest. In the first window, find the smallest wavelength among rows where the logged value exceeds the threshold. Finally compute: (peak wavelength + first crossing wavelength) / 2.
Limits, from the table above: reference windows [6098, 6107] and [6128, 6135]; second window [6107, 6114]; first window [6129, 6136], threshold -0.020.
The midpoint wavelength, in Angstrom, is 6119.4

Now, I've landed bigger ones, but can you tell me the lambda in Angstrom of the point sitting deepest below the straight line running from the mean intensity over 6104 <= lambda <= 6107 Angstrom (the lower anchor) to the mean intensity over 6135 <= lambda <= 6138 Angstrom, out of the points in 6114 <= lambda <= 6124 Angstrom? 6115.83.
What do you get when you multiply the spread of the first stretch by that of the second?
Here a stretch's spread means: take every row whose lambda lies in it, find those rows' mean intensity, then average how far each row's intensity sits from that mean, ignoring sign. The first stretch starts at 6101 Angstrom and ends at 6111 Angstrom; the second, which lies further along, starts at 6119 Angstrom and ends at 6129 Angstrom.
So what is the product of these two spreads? 1.7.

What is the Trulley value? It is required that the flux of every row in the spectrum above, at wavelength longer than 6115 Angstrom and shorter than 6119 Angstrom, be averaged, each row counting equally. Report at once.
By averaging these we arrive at 20.0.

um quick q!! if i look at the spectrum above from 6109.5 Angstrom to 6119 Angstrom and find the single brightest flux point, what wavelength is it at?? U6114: 6117.23 Angstrom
